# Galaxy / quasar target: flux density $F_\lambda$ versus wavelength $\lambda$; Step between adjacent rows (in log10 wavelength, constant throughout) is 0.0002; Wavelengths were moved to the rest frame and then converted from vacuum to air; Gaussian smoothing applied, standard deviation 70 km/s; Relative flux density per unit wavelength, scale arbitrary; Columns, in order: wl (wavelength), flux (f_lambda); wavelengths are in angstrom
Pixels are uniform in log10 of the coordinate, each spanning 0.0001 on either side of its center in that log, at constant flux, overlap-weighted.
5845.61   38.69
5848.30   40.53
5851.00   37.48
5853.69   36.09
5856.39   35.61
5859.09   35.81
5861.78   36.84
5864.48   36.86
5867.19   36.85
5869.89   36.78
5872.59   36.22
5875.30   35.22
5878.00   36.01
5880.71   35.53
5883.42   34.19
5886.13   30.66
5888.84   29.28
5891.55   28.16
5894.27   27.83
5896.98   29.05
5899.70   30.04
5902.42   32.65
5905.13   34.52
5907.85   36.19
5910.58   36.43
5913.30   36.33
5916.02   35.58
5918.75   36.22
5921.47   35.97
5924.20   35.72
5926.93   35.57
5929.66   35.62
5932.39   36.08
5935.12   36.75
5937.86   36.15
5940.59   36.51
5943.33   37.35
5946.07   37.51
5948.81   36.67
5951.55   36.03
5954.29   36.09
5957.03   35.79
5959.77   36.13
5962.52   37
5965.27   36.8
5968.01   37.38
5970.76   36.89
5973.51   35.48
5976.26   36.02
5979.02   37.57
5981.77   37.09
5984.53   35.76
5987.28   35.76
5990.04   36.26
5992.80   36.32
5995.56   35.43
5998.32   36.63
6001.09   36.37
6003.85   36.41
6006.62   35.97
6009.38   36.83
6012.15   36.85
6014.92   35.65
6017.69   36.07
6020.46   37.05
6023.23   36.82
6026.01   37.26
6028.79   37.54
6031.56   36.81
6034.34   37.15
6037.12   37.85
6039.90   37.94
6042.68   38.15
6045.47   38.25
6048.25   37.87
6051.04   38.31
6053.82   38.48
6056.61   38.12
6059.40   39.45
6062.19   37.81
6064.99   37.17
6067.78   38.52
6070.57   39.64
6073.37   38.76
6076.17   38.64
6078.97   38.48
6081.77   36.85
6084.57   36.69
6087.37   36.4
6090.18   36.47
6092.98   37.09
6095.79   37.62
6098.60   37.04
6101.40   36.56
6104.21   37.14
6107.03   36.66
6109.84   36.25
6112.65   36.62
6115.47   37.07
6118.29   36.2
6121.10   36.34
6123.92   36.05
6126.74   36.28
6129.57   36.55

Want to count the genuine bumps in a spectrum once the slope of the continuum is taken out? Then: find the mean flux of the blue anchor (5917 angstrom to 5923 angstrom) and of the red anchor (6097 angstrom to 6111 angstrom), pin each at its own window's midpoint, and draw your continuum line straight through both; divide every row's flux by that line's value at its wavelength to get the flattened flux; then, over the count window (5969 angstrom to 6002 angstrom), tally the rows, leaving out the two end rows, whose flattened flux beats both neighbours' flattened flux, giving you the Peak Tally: 3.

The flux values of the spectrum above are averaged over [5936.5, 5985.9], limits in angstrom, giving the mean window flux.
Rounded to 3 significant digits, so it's 36.6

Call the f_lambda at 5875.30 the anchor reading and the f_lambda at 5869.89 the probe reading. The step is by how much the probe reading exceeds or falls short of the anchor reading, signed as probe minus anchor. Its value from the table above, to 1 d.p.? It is 1.6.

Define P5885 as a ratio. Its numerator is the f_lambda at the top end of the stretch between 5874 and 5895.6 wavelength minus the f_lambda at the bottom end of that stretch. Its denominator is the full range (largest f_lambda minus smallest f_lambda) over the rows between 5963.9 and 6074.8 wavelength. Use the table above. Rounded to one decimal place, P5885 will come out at -1.8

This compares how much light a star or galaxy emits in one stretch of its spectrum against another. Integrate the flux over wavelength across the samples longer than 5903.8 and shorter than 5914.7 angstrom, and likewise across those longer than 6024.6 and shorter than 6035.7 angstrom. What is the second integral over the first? 1.06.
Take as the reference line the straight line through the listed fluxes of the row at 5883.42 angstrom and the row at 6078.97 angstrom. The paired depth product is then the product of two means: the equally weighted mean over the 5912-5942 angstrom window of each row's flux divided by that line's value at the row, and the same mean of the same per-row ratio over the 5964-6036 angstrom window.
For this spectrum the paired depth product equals 1.02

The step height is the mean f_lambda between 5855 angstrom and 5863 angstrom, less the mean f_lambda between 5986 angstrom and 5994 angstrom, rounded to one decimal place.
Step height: 0.0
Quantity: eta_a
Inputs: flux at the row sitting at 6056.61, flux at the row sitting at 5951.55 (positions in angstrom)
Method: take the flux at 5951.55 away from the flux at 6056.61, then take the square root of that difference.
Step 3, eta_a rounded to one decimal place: 1.4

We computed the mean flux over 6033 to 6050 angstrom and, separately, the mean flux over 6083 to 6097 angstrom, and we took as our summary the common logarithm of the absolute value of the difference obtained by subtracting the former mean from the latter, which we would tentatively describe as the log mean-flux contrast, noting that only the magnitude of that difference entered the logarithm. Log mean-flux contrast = 0.01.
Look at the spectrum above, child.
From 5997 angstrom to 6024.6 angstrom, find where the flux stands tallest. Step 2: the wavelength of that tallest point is 6020.46 angstrom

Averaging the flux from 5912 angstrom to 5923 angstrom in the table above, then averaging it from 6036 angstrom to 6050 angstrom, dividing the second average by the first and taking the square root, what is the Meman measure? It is 1.03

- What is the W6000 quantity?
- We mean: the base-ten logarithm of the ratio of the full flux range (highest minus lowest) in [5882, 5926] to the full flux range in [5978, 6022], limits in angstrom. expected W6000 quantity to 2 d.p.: 0.60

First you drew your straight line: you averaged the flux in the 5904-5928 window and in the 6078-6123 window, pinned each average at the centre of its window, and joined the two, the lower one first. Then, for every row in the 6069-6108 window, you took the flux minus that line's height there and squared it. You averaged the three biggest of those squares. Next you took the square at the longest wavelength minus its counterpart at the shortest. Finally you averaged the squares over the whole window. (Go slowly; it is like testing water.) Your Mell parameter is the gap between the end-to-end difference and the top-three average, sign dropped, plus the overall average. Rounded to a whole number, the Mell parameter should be 16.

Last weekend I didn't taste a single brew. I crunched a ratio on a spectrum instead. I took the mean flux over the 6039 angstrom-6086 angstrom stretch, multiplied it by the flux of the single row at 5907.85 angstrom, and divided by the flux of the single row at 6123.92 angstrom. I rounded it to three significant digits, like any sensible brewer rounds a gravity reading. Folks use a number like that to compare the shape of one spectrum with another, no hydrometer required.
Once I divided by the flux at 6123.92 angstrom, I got 38.3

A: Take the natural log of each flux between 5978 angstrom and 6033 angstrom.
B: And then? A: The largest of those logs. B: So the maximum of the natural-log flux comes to 3.63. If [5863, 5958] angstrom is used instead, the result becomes 3.62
